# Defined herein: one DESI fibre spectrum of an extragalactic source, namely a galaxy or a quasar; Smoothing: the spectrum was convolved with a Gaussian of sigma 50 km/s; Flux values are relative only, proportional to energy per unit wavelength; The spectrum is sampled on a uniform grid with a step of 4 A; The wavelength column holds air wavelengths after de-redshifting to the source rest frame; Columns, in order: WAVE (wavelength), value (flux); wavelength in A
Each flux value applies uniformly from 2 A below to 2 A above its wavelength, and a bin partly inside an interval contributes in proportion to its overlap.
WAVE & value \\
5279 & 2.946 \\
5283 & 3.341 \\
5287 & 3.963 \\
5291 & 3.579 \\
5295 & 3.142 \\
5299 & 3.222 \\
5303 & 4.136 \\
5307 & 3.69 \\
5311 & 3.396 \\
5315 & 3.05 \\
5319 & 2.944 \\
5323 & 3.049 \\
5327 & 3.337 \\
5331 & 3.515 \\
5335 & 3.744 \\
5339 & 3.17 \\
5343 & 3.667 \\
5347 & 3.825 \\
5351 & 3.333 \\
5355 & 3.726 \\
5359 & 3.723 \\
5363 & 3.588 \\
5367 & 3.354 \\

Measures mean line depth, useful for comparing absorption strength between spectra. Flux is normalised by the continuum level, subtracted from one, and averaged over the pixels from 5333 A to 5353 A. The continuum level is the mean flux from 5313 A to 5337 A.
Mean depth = -0.08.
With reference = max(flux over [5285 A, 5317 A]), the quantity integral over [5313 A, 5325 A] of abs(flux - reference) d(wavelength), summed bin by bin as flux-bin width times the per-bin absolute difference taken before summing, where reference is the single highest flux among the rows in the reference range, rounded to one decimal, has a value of 13.5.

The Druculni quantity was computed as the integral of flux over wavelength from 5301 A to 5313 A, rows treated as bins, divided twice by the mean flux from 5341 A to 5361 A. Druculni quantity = 3.4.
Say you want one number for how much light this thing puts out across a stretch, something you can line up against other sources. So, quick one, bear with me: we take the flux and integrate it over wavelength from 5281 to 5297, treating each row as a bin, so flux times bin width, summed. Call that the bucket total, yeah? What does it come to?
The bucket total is 56.1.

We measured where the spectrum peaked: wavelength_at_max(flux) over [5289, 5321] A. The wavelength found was 5303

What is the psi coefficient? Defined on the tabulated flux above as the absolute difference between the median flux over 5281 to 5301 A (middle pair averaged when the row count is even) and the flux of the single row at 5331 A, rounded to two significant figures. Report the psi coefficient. 0.17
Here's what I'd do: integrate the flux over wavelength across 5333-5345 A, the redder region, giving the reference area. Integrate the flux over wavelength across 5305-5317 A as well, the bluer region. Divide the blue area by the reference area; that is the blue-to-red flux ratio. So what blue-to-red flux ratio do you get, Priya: 0.96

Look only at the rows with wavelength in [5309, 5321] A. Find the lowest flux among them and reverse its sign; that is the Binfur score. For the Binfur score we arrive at -2.94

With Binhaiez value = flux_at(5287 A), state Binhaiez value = 3.963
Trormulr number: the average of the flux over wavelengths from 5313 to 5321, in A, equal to 3.0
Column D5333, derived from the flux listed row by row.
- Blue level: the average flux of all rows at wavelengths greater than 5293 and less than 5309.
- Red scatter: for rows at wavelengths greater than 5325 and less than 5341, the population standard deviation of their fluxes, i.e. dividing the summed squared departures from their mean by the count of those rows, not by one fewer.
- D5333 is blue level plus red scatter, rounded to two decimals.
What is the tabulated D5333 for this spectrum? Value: 3.76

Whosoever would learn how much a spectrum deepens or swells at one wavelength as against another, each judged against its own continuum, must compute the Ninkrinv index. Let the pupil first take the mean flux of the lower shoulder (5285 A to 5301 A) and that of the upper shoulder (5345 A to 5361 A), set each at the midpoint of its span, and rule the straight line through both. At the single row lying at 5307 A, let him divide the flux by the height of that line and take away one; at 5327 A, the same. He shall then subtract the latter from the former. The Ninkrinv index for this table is 0.12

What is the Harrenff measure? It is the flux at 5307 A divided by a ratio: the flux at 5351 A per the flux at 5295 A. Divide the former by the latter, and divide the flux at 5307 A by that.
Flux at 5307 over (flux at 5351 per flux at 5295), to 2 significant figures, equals 3.5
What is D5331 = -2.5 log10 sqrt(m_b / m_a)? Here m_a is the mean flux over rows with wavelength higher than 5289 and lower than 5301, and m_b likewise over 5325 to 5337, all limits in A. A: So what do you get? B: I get -0.035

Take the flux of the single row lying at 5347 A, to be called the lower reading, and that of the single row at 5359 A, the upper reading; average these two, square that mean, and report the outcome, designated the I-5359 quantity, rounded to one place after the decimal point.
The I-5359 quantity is 14.2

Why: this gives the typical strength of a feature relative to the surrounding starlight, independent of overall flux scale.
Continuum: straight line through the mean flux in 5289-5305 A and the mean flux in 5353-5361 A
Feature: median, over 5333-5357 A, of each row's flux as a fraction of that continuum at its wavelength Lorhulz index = 1.000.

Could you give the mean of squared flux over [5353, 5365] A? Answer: 13.5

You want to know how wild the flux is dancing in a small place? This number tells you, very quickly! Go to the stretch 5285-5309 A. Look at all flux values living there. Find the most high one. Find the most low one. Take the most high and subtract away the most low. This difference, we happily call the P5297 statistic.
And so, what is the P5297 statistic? 0.99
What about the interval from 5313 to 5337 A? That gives 0.80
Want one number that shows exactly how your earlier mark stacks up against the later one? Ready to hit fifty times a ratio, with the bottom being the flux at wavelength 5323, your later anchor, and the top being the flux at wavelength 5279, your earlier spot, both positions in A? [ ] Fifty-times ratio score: 48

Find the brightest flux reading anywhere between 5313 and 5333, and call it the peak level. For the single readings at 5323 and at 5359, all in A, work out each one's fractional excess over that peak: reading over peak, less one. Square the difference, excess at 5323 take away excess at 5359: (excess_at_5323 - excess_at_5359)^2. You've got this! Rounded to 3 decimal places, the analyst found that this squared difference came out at 0.037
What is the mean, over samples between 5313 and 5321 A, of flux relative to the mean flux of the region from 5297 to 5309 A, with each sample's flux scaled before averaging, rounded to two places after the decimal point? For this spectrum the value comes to 0.81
